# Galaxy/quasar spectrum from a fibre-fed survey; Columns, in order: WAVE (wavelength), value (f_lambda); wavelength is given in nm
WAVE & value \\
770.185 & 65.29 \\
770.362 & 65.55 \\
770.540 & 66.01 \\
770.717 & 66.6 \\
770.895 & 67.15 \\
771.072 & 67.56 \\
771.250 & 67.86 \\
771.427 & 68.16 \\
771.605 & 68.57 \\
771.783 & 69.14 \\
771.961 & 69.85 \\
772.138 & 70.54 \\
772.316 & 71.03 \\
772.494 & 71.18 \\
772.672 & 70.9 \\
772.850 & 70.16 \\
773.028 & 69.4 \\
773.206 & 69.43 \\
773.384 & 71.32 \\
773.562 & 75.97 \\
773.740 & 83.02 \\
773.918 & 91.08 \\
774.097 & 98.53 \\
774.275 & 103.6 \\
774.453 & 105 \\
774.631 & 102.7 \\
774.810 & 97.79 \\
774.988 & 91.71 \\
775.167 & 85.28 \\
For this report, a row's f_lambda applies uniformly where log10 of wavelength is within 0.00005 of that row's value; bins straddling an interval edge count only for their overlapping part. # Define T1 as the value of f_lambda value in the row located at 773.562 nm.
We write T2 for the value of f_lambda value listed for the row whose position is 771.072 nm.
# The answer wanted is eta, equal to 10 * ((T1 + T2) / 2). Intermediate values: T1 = 75.97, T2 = 67.56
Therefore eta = 718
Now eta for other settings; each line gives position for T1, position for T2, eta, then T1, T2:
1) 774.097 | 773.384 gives 849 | 98.53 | 71.32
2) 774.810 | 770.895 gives 825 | 97.79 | 67.15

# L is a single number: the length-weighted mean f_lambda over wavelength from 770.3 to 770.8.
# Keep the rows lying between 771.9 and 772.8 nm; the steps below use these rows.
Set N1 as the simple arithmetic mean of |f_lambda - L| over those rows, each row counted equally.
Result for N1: 4.6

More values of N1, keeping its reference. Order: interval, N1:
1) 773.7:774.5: 30.2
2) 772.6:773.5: 4.2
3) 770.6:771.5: 1.4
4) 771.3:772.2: 3.2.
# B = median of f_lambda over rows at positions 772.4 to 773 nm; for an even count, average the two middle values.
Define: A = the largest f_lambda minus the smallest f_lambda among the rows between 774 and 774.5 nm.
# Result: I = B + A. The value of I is 77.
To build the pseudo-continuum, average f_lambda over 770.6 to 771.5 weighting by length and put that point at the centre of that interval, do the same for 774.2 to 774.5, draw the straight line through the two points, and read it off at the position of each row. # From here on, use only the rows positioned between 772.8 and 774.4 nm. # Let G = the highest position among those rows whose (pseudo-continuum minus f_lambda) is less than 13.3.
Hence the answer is 774.275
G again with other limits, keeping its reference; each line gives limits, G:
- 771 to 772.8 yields 772.494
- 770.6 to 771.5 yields 771.427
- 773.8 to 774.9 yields 774.810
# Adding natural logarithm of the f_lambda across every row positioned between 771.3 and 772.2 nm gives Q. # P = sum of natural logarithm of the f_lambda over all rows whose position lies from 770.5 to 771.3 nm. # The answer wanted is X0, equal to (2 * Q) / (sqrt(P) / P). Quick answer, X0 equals 194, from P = 21.0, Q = 21.2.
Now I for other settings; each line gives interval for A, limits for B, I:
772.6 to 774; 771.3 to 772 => 91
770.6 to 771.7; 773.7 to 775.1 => 100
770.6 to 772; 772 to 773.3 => 74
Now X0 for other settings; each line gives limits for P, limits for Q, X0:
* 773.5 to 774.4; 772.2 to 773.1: 202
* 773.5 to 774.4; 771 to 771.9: 200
